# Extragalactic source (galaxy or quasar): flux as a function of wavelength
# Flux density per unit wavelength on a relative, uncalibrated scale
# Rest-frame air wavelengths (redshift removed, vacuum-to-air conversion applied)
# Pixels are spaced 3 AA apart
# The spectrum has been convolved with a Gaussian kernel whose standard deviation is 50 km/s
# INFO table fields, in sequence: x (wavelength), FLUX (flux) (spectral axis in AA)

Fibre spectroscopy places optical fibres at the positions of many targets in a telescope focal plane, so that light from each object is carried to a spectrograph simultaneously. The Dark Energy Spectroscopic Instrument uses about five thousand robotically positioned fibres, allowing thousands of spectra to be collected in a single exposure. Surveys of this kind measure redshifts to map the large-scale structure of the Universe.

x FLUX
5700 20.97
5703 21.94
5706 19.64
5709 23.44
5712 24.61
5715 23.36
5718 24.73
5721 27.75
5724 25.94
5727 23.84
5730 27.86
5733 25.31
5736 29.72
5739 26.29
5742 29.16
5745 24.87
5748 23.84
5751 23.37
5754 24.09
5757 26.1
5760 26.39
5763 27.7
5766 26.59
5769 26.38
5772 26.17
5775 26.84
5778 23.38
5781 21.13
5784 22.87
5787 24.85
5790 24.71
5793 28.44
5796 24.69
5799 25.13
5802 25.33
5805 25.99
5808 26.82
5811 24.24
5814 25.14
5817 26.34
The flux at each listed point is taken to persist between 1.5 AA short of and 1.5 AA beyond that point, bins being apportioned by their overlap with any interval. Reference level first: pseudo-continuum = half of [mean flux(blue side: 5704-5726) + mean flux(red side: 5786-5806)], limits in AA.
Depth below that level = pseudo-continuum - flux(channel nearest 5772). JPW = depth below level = -1.3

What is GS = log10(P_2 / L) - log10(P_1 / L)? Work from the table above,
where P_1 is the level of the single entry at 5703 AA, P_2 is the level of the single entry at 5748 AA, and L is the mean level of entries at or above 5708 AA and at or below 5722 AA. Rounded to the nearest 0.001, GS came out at 0.036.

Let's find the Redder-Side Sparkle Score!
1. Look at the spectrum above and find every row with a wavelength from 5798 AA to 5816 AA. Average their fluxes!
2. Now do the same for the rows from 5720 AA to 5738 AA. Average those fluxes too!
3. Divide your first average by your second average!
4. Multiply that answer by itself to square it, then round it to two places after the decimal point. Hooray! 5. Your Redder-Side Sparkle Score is 0.91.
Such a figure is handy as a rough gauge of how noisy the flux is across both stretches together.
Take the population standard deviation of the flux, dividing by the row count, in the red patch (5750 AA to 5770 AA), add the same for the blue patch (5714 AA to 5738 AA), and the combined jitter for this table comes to 3.47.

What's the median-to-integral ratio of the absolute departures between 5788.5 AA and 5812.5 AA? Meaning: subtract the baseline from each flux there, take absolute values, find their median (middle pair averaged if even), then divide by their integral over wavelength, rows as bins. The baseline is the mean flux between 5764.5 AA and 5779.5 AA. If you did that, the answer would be 0.040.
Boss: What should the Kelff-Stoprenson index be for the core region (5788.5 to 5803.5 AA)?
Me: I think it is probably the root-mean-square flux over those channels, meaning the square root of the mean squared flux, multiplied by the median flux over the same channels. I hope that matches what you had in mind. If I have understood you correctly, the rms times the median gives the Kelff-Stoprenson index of 646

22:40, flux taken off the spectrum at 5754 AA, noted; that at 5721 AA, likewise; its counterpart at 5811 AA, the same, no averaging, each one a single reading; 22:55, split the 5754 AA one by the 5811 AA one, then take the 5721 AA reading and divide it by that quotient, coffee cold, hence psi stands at 28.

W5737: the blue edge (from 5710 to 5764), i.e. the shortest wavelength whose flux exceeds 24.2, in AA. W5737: 5712 AA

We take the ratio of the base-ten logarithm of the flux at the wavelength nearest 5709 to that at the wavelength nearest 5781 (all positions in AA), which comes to 1.03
